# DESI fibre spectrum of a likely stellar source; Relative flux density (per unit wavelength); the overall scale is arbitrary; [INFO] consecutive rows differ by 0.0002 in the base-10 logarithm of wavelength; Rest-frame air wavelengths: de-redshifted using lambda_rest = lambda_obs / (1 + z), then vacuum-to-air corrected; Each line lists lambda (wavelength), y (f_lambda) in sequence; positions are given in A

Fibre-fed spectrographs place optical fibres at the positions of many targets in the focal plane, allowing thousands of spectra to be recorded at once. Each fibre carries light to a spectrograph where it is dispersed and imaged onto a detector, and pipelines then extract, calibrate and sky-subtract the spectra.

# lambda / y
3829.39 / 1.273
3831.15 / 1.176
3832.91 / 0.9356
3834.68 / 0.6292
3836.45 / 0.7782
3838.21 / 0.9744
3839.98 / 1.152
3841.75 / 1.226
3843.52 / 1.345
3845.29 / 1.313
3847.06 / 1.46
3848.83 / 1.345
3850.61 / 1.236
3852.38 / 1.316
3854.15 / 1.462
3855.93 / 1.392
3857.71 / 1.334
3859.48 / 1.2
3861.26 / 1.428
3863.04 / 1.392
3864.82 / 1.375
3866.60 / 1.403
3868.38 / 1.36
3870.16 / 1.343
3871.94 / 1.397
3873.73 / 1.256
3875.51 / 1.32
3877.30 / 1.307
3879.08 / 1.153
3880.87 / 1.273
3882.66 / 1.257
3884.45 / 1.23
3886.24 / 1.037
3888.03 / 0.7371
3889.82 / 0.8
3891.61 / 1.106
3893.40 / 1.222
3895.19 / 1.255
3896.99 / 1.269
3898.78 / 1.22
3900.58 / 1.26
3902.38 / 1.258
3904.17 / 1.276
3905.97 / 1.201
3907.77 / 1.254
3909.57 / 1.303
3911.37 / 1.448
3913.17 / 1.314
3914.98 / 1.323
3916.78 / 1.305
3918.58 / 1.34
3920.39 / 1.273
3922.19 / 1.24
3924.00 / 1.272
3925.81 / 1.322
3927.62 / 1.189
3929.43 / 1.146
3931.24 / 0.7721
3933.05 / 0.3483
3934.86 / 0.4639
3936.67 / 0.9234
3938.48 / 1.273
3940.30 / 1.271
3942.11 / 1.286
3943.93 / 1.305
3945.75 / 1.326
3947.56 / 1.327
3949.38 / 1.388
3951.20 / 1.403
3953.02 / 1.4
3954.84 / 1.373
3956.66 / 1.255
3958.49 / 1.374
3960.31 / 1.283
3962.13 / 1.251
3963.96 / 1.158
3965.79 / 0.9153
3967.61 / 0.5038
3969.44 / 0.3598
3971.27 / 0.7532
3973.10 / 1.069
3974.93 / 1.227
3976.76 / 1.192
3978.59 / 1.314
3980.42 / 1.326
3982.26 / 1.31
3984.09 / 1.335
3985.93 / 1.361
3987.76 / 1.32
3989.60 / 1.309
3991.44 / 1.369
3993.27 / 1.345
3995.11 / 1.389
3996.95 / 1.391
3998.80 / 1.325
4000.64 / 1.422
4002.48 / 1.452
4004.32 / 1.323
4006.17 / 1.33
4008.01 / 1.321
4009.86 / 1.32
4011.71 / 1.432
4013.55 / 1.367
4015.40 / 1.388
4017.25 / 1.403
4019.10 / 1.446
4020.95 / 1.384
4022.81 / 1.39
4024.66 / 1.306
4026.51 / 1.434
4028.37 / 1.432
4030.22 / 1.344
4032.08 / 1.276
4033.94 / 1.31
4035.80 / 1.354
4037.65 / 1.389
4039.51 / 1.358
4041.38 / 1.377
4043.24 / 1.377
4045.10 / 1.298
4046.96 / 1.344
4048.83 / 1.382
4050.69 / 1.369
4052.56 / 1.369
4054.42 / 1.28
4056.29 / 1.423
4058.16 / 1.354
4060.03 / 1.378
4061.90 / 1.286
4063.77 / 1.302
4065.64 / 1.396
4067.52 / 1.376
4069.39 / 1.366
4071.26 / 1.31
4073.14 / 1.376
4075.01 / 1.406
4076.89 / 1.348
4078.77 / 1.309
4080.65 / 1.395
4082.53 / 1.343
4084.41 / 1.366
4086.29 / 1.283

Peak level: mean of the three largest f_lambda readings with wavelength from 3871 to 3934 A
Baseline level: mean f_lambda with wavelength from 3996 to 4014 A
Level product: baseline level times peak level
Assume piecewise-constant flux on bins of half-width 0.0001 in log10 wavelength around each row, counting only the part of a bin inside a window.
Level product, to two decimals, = 1.91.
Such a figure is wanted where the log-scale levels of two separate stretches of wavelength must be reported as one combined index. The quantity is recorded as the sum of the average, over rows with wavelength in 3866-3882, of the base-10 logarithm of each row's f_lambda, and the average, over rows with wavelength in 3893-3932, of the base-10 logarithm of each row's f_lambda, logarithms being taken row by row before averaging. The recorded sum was 0.21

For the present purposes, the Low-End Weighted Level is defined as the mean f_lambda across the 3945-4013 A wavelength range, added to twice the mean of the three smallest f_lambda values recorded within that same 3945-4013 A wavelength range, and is 2.3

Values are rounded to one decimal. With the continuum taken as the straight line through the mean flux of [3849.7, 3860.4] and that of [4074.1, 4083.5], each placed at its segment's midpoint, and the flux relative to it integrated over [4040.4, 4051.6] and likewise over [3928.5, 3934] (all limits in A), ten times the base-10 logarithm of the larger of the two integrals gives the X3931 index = 10.5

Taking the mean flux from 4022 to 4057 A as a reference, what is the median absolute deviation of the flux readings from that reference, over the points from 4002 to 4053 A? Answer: 0.031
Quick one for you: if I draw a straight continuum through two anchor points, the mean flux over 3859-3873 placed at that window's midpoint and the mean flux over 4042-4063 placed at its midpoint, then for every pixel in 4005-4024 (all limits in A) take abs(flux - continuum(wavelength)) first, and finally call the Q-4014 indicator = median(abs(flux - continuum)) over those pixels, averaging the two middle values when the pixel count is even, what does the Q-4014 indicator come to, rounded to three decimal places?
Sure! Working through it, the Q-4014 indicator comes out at 0.034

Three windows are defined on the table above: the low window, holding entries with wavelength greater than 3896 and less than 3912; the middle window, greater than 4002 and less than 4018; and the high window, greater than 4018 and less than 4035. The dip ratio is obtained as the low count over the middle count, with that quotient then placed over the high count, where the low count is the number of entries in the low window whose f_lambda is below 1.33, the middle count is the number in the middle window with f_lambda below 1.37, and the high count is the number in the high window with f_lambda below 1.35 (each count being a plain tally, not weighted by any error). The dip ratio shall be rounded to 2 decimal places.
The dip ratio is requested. 0.40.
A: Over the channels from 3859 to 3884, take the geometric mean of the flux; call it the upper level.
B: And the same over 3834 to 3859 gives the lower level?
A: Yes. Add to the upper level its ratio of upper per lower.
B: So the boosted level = 2.43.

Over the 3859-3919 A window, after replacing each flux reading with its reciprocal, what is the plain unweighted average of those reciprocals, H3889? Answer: 0.81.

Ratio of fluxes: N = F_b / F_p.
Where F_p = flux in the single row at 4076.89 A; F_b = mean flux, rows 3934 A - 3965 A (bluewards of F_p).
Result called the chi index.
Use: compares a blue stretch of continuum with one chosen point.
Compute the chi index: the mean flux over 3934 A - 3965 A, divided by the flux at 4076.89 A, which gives 0.92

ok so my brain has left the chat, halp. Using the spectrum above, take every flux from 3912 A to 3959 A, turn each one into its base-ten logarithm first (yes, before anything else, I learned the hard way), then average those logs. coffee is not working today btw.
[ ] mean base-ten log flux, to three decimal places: 0.061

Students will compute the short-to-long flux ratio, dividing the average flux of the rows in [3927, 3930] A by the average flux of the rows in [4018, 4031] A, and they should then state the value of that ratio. 0.84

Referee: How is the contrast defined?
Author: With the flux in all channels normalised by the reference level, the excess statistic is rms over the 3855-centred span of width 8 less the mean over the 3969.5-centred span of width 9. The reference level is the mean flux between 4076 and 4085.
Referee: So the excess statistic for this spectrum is 0.49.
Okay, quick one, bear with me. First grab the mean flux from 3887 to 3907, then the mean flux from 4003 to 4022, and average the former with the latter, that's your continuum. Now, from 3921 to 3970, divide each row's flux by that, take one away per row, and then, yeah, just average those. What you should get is -0.11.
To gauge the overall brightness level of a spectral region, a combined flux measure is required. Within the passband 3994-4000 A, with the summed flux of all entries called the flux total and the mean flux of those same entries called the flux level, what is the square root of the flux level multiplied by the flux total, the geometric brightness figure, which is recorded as 2.37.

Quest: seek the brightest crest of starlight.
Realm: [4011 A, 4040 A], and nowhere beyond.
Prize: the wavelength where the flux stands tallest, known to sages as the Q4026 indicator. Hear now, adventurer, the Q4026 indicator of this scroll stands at 4019.10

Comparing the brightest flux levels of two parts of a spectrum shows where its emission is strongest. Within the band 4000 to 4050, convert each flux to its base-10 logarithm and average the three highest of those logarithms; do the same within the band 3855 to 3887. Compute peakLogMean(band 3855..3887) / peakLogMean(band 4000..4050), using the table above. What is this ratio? 0.93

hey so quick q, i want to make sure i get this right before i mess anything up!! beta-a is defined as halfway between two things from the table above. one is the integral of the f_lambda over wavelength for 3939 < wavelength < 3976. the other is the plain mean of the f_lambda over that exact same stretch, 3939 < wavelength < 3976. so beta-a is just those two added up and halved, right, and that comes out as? 22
